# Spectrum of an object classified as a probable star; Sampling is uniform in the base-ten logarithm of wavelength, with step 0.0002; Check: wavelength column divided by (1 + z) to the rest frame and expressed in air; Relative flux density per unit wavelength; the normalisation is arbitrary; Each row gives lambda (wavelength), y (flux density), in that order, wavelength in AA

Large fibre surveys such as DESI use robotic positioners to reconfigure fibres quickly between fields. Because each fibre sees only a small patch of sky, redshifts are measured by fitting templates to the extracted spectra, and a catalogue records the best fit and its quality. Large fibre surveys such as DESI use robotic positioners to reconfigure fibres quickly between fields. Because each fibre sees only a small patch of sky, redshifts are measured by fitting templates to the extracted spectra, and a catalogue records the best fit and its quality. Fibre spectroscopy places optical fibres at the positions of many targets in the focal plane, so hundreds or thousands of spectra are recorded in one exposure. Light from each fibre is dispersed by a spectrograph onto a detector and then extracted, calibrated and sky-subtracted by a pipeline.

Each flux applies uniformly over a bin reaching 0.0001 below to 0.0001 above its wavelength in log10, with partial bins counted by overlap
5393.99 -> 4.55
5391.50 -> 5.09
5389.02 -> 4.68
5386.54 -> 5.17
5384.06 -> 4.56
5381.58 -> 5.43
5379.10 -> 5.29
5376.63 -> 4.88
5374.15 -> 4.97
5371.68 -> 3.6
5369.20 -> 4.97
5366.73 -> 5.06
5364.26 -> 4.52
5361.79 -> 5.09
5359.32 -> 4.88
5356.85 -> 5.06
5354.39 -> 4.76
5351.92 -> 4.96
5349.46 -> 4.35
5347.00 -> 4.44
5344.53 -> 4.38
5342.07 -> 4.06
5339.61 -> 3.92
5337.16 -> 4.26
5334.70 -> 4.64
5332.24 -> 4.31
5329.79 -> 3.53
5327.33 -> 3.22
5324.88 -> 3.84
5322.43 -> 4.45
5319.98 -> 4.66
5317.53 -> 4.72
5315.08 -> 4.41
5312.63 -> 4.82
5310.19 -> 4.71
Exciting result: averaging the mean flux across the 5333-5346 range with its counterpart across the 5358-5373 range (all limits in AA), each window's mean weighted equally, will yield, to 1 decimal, 4.5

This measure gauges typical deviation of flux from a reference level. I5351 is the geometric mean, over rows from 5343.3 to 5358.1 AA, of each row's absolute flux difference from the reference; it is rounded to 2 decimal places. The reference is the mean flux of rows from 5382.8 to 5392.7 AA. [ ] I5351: 0.24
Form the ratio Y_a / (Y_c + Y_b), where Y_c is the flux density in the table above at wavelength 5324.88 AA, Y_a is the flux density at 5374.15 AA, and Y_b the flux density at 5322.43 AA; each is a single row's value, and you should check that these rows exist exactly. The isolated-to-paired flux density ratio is 0.60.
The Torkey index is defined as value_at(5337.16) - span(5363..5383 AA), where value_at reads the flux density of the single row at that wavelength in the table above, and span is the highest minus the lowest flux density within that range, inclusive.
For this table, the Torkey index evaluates 2.4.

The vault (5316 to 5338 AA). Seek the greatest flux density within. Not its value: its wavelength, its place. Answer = 5317.53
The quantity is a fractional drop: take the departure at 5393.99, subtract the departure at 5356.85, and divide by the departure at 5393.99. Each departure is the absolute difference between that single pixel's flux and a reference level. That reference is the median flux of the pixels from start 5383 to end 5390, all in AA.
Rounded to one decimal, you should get -1.9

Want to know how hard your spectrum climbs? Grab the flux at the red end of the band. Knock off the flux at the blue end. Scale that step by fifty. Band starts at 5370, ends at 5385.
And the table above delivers 48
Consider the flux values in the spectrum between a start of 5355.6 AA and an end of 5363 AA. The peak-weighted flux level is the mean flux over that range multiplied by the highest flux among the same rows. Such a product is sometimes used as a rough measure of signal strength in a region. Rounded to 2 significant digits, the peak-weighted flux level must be 26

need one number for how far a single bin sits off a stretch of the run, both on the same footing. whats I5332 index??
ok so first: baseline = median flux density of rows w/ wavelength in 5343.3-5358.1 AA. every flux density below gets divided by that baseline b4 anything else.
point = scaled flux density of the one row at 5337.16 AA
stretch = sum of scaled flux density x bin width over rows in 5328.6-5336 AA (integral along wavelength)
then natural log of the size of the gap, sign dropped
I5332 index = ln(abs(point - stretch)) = 1.75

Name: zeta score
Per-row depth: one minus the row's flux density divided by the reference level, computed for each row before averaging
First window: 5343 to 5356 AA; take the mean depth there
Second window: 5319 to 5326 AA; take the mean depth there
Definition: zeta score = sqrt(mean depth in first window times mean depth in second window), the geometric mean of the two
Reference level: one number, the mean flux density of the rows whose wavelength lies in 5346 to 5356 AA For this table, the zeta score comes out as 0.03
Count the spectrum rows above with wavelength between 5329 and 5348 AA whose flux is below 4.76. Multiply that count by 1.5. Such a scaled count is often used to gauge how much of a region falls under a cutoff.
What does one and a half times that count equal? 12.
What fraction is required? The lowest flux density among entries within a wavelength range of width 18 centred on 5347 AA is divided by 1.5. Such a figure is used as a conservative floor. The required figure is 2.6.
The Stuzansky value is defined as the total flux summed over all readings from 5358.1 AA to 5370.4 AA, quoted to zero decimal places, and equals 25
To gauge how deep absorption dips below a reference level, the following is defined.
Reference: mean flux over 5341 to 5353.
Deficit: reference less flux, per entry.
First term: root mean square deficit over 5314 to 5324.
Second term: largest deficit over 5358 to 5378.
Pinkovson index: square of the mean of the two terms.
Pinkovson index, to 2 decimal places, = 0.26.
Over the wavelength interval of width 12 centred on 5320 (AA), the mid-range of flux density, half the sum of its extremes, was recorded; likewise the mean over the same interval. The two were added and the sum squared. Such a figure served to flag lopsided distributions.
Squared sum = 76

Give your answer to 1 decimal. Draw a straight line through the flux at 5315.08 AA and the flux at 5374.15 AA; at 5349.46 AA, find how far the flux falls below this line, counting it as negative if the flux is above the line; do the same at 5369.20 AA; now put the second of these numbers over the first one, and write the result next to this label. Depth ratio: -0.1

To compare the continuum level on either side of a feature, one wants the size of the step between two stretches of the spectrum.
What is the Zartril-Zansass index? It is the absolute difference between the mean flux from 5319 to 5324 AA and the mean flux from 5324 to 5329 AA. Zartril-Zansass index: 1.0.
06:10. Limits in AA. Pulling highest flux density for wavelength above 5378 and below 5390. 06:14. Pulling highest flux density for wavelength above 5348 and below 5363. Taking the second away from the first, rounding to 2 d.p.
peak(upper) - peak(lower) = 0.34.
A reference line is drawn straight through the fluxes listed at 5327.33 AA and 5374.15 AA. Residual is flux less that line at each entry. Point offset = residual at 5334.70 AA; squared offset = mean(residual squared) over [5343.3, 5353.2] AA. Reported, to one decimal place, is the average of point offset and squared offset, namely 0.7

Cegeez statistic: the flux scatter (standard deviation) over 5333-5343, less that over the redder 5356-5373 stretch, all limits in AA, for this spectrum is -0.23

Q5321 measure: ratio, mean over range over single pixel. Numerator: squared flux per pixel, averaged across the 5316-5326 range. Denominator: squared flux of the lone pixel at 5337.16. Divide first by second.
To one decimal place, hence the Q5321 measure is 1.1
